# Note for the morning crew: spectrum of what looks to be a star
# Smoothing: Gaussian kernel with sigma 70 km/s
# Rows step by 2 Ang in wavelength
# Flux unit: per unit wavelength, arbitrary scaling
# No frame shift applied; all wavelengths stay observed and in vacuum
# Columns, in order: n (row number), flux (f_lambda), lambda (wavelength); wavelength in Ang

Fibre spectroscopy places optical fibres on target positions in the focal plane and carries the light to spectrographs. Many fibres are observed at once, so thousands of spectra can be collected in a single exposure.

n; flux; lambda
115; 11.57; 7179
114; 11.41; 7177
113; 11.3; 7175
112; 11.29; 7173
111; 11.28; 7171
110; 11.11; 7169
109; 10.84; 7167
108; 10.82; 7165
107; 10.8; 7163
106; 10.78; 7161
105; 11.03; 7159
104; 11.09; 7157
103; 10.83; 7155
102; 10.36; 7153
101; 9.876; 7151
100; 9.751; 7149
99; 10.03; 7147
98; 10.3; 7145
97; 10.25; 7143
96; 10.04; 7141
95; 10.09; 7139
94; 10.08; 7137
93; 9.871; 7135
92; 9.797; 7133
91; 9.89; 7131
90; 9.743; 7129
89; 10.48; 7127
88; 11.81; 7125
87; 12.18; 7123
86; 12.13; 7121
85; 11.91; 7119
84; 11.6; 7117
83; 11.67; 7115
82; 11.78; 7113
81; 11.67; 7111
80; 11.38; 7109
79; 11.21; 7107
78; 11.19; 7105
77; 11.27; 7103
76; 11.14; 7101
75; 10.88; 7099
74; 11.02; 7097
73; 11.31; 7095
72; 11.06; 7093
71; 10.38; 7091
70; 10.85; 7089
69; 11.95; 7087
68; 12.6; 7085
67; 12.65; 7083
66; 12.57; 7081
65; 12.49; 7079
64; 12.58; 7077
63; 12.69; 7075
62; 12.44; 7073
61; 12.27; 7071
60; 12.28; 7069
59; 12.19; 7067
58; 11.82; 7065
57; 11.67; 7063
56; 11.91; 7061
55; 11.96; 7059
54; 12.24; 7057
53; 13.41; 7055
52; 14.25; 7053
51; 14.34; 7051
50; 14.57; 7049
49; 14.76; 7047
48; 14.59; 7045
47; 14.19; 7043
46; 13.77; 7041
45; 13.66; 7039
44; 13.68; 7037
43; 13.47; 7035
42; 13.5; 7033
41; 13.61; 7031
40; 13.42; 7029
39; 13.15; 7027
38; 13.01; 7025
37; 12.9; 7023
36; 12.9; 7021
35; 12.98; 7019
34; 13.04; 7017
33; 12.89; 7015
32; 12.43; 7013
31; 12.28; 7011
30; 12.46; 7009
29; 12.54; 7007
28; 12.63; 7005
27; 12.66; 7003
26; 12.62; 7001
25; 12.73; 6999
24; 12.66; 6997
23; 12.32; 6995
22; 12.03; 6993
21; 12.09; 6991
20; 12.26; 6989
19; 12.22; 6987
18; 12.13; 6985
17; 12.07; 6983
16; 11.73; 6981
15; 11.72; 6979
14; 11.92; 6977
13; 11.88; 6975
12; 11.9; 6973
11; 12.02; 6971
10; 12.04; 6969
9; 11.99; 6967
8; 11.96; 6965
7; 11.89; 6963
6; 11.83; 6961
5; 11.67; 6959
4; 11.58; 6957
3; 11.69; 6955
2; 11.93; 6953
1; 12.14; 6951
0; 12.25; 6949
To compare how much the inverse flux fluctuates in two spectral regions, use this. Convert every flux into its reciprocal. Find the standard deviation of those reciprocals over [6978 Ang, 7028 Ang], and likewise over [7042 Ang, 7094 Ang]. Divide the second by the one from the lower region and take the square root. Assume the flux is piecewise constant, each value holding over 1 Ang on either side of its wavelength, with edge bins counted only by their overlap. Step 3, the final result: 1.7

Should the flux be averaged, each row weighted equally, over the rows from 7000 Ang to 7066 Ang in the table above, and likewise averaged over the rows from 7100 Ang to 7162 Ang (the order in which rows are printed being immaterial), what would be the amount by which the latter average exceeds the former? -2.3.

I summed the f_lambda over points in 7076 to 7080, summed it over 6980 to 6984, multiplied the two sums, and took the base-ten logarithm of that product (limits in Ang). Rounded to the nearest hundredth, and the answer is 2.78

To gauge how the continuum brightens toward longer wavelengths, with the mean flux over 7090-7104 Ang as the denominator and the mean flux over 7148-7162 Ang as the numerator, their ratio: 0.96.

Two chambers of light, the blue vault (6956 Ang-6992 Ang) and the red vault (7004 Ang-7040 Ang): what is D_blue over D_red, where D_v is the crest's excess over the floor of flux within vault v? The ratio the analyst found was 0.49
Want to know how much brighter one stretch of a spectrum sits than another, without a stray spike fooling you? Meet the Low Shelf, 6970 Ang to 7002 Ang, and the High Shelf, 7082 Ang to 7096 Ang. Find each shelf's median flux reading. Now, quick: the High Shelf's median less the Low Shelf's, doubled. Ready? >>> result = -1.5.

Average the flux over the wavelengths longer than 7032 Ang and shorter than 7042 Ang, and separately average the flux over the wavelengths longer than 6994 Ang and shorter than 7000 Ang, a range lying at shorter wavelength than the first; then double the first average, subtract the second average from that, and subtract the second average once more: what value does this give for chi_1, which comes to 2.1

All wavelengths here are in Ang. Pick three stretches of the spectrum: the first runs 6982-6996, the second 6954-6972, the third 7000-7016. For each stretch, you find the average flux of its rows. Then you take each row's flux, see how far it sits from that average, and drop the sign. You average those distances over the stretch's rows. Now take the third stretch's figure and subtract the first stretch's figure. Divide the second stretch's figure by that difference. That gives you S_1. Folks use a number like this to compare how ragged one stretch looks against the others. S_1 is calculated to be 3.2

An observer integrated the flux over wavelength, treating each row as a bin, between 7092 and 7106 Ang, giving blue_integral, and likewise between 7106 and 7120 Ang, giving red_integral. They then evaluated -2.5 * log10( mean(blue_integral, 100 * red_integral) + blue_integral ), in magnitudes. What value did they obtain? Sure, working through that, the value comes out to -9.80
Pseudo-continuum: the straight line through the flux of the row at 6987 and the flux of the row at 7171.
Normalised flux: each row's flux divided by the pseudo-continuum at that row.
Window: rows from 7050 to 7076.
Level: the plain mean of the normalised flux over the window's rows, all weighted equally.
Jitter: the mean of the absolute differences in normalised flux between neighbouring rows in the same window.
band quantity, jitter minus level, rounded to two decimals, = -1.04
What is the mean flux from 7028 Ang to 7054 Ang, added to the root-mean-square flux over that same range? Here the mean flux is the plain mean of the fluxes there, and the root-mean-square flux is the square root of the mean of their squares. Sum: 28.0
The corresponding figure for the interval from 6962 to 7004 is 24.3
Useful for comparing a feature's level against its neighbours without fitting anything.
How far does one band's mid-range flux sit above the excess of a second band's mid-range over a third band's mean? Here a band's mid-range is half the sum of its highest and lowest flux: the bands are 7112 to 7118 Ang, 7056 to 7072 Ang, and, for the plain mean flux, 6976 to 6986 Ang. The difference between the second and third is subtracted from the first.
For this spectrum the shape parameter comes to 11.6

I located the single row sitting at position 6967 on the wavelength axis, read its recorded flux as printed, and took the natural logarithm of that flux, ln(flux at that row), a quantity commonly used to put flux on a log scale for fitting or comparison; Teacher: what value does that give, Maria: 2.48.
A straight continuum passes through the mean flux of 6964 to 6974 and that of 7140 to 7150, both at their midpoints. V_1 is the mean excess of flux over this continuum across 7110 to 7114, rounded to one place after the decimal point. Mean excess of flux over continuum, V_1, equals 1.3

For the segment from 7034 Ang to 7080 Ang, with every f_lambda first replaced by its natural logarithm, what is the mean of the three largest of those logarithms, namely 2.68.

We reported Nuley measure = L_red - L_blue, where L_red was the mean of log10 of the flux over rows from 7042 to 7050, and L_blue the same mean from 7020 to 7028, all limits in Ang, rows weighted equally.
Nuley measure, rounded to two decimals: 0.05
